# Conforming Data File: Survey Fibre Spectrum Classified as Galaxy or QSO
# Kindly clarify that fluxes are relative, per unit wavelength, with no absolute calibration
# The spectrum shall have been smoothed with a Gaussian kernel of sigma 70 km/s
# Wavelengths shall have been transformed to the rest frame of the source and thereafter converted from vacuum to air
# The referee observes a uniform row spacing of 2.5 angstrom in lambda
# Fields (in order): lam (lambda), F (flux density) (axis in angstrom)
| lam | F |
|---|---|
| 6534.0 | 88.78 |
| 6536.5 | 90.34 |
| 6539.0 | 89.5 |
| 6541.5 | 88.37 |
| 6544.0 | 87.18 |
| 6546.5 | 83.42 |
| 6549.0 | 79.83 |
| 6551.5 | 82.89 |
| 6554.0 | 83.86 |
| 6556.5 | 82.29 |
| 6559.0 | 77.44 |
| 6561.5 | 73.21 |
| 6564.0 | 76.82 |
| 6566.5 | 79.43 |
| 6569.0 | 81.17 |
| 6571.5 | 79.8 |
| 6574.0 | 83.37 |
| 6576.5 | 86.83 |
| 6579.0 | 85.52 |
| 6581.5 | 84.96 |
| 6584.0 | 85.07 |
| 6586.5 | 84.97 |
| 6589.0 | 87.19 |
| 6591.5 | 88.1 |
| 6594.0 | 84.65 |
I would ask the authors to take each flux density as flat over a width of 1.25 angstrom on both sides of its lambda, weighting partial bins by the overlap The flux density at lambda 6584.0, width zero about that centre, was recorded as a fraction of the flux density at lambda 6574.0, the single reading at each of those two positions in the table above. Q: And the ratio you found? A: 1.02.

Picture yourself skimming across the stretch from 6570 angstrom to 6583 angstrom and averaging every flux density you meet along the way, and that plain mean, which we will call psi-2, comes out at 84.1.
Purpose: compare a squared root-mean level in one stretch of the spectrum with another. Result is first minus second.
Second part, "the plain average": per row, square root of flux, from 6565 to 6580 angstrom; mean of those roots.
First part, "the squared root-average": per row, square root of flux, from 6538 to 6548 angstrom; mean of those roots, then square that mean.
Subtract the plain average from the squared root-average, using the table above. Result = 78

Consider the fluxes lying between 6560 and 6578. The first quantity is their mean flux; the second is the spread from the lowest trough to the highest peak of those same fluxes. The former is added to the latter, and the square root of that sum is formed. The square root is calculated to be 9.68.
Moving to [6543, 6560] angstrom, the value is 9.60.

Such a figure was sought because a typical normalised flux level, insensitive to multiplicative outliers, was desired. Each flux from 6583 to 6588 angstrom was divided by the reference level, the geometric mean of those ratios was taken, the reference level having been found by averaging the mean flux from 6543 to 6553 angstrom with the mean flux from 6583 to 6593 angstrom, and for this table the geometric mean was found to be 1.00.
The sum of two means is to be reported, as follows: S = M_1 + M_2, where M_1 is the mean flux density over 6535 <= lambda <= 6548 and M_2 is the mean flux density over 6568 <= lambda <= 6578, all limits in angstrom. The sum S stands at 171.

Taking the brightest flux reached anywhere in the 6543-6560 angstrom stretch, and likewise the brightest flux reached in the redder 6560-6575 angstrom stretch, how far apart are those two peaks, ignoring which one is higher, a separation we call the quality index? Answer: 3.8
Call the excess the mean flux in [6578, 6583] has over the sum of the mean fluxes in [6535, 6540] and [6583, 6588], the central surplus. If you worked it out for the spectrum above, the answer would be -90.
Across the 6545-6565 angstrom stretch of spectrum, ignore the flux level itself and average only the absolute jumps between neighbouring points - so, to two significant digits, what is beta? 3.1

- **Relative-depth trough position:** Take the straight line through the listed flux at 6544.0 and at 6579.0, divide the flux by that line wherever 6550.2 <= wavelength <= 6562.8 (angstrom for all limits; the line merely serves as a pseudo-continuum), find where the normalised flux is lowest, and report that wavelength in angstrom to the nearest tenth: 6561.5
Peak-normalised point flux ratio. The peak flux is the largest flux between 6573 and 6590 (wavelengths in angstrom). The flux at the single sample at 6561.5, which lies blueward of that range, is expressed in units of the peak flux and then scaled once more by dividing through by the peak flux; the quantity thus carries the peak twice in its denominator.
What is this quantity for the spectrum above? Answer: 0.0096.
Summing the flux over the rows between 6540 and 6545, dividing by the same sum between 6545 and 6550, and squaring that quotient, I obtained 1.16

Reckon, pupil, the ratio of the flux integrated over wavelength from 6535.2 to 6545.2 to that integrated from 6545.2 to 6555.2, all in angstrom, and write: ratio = 1.08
